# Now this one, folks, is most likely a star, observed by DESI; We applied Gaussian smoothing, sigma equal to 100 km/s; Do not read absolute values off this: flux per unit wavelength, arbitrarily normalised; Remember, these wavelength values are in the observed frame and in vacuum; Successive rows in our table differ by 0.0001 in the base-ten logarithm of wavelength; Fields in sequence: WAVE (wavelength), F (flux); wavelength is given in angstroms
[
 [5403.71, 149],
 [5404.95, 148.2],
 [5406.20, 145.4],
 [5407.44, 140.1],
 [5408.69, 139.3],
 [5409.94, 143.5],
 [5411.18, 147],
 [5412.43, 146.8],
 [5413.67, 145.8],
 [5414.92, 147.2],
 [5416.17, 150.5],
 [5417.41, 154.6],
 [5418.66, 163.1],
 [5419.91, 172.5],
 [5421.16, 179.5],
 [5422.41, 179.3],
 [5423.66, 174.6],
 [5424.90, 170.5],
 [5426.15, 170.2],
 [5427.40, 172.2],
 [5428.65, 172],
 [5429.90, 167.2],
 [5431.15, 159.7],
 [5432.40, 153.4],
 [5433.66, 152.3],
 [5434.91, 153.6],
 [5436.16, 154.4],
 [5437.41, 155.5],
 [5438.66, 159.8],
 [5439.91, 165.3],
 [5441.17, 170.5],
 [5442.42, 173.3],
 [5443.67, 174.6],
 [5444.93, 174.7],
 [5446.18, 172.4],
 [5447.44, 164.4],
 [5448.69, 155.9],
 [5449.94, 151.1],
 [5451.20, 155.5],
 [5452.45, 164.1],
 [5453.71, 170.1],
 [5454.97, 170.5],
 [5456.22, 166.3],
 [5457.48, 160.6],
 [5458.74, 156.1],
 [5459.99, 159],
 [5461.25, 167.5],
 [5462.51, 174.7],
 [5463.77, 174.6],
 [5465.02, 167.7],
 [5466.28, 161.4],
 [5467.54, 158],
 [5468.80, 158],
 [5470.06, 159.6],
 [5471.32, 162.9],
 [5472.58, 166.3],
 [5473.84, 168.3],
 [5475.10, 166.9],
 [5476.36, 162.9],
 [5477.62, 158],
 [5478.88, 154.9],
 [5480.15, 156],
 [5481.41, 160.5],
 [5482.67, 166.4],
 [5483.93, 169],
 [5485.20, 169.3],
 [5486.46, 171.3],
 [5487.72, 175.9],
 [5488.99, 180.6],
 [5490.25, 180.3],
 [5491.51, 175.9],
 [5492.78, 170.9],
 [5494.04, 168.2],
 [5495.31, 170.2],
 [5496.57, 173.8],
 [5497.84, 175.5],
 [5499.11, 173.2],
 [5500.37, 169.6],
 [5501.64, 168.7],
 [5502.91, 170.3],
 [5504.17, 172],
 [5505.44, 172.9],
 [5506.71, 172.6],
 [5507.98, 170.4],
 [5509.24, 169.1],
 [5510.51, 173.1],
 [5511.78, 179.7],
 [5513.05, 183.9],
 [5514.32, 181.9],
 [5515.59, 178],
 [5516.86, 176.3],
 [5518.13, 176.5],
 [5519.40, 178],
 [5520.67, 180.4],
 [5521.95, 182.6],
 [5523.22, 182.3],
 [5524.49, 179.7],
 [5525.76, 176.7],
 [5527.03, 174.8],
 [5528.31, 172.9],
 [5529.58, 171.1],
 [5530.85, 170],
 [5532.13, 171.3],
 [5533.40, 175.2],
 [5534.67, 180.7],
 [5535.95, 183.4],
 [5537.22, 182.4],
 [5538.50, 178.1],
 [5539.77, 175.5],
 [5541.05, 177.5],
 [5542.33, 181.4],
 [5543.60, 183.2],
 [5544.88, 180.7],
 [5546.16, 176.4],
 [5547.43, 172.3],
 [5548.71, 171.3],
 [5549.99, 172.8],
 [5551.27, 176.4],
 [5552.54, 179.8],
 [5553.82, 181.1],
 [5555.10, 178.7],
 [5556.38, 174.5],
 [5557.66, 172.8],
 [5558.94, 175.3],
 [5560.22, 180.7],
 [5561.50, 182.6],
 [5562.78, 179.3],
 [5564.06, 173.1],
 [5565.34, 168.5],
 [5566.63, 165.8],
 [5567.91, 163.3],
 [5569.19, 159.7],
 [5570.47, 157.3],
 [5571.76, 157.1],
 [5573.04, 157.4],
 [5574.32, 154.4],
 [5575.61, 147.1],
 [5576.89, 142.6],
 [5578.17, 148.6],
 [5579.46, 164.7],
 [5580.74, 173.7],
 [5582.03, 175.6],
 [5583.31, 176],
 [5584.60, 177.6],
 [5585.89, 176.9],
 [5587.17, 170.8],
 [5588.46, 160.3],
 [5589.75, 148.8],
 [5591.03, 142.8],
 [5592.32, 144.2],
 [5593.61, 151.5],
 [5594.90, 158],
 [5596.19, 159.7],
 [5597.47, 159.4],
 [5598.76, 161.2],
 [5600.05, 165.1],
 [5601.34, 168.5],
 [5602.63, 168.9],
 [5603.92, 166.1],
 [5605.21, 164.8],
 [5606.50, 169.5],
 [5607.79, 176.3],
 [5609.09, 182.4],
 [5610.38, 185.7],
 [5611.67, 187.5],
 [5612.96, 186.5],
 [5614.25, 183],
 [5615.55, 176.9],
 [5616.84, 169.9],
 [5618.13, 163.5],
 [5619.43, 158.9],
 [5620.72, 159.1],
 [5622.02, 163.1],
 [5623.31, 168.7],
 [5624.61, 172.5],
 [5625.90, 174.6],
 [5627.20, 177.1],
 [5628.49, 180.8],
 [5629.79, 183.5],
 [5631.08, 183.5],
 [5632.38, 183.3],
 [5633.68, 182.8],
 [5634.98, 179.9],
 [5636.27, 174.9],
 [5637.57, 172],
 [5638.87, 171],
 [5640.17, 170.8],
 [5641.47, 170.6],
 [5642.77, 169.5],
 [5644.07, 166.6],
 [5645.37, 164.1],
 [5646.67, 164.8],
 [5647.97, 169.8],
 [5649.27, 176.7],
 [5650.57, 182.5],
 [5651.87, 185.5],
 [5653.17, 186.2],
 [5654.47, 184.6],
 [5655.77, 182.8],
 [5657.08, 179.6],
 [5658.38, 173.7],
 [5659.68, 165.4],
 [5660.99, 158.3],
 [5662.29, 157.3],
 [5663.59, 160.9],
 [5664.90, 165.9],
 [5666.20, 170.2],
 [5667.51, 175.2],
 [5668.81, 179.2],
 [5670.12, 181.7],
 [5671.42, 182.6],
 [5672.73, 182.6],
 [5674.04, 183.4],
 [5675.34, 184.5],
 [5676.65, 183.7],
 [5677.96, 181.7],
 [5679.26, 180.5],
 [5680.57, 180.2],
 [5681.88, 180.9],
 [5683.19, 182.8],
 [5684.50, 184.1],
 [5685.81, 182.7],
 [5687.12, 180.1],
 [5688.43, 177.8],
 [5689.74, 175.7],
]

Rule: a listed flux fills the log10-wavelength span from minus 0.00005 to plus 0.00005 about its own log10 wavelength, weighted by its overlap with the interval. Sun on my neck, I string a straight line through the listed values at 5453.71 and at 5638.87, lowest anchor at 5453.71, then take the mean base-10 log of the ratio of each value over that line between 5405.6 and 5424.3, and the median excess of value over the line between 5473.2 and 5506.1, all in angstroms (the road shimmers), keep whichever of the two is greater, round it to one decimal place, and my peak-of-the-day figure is 0.0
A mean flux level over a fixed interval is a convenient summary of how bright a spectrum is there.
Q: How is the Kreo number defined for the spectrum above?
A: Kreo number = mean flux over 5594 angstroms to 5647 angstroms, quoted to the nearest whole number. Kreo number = 172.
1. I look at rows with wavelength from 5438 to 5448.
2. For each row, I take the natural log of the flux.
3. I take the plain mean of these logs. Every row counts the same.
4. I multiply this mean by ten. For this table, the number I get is 51.3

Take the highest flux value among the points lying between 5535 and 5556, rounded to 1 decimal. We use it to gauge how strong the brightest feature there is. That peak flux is 183.4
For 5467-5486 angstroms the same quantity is 169.3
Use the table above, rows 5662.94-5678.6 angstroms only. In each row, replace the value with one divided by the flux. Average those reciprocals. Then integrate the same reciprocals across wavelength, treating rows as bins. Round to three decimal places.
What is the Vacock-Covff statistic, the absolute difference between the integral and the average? 0.083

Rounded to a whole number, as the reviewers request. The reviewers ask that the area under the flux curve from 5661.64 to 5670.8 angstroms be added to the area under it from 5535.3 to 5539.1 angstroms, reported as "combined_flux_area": 2247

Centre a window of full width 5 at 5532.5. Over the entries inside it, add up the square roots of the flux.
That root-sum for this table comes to 52.8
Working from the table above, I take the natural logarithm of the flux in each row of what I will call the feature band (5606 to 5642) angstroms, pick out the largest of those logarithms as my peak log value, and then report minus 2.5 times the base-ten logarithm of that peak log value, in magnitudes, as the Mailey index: -1.80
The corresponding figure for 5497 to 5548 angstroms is -1.79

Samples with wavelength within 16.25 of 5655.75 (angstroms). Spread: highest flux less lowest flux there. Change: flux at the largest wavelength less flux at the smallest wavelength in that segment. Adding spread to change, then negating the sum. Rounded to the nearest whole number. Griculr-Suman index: -41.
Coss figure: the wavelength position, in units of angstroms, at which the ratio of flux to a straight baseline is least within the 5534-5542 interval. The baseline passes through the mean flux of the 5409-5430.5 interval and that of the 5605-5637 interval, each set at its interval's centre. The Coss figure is 5539.77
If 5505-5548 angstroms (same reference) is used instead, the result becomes 5530.85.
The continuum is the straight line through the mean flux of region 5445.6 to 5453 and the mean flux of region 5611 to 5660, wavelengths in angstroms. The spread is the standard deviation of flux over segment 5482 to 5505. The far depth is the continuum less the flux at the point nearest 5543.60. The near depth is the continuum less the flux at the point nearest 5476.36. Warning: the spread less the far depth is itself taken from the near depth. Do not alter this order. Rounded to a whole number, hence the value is -20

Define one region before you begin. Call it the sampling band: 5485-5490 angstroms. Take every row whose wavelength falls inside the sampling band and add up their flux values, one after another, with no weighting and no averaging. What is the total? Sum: 697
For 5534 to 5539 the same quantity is 725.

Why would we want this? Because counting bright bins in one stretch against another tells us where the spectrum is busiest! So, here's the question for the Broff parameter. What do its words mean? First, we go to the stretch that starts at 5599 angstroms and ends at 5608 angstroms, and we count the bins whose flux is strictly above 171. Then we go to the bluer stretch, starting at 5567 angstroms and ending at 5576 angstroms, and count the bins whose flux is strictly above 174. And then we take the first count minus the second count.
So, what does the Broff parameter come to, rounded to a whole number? 1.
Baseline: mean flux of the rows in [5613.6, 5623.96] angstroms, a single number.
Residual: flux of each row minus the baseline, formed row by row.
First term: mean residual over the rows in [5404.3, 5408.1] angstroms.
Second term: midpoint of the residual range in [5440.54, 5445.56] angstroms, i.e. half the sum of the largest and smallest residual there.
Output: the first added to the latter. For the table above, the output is -19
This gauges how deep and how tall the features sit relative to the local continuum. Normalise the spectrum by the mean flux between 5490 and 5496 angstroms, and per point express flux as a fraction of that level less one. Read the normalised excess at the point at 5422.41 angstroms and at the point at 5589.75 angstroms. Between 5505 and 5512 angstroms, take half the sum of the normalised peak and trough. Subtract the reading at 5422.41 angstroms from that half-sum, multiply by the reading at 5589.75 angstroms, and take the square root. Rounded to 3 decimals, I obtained 0.063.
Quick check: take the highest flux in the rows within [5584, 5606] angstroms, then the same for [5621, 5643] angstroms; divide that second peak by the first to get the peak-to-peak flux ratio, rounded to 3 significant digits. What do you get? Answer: 1.03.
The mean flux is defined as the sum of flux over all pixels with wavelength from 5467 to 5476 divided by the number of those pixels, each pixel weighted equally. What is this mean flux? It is 163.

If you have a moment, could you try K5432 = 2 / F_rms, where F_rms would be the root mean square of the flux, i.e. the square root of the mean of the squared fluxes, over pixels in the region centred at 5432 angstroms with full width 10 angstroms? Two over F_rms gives 0.0124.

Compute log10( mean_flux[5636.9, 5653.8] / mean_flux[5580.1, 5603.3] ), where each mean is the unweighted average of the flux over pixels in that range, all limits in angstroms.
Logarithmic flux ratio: 0.03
